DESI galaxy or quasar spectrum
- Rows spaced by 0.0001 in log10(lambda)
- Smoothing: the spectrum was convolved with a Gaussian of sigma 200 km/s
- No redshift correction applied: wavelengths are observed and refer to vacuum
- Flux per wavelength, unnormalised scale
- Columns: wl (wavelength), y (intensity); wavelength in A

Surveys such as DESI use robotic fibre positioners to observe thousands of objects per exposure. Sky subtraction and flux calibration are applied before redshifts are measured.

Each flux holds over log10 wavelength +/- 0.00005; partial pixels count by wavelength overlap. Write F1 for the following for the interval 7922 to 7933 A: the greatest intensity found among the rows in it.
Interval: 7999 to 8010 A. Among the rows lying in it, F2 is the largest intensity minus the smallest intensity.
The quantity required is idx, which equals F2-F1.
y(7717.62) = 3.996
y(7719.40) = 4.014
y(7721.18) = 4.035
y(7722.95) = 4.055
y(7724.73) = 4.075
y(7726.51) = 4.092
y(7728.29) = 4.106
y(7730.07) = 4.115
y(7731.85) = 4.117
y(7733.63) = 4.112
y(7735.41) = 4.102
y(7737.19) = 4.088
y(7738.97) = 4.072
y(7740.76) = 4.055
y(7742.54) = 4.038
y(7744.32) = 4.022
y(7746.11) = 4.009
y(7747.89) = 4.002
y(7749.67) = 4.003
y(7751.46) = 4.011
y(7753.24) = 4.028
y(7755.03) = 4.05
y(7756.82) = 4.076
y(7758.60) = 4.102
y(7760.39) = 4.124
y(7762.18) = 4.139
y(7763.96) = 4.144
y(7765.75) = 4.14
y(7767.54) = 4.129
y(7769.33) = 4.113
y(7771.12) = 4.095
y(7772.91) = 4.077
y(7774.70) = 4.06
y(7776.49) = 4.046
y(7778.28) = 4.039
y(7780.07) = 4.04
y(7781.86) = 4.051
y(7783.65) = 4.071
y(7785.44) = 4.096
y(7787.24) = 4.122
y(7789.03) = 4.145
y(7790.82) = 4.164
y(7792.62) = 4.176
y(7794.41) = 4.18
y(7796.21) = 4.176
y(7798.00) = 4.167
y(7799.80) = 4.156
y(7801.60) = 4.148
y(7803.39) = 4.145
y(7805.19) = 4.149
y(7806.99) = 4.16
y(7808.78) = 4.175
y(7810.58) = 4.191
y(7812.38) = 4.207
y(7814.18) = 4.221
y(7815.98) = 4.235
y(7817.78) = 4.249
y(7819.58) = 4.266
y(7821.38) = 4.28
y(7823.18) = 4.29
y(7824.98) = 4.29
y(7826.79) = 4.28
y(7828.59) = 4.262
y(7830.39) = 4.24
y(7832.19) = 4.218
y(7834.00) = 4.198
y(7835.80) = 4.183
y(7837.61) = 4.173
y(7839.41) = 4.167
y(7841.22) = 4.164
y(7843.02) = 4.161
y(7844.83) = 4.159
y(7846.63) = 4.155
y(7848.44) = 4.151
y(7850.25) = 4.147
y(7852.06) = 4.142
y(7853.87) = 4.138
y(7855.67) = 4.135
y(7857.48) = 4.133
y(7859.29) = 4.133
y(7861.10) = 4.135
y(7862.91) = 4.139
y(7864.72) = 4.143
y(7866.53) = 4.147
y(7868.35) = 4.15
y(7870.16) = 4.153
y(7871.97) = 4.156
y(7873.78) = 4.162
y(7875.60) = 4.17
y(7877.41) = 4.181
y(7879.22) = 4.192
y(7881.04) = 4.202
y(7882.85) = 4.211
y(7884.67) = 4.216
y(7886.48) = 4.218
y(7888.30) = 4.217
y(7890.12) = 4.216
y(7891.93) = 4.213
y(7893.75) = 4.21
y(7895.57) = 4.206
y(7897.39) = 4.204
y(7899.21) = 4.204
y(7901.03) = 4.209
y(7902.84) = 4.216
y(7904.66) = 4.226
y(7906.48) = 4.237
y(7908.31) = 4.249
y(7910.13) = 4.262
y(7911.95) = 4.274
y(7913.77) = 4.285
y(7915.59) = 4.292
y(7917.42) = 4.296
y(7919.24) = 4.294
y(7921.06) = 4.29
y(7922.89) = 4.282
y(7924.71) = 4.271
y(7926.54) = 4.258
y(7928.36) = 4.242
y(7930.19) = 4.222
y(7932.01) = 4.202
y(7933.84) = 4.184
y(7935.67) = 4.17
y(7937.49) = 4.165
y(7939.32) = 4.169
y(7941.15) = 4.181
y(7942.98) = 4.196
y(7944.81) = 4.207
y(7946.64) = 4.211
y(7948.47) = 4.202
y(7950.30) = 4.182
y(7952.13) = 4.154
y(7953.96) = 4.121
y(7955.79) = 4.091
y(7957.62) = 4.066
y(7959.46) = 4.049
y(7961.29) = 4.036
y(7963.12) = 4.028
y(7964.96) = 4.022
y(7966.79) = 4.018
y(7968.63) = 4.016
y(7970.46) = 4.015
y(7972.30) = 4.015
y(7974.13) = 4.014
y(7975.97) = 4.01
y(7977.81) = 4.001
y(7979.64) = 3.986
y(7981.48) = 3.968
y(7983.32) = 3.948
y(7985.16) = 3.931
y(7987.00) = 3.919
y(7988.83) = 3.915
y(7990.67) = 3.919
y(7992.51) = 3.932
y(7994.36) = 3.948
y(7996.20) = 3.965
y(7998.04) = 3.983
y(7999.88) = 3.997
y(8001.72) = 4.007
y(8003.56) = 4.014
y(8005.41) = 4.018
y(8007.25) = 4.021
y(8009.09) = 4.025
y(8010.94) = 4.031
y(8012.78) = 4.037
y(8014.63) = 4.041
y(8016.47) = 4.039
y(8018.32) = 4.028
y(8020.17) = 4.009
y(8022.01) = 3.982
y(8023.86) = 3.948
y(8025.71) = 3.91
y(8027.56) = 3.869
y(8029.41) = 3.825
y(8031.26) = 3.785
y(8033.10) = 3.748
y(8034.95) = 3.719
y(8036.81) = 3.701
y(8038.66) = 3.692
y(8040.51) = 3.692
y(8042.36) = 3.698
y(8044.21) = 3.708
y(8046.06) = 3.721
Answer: -4.25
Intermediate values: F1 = 4.282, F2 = 0.028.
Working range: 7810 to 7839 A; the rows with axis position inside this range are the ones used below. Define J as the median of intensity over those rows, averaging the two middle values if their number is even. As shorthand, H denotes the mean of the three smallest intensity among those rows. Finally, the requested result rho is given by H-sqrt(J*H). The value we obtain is -0.027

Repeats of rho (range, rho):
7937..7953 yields -0.010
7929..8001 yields -0.052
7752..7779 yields -0.029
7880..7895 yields -0.003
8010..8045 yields -0.086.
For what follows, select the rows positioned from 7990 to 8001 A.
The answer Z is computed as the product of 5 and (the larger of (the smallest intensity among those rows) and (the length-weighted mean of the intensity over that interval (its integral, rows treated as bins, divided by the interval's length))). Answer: 19.8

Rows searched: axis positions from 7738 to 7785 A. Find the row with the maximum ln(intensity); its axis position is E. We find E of 7763.96 A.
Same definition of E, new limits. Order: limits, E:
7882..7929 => 7917.42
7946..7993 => 7946.64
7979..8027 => 8014.63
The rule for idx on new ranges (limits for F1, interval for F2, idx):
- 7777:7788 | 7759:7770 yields -4.09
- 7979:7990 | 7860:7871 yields -3.97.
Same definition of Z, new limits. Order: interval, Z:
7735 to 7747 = 20.3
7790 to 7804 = 20.8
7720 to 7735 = 20.4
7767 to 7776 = 20.5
